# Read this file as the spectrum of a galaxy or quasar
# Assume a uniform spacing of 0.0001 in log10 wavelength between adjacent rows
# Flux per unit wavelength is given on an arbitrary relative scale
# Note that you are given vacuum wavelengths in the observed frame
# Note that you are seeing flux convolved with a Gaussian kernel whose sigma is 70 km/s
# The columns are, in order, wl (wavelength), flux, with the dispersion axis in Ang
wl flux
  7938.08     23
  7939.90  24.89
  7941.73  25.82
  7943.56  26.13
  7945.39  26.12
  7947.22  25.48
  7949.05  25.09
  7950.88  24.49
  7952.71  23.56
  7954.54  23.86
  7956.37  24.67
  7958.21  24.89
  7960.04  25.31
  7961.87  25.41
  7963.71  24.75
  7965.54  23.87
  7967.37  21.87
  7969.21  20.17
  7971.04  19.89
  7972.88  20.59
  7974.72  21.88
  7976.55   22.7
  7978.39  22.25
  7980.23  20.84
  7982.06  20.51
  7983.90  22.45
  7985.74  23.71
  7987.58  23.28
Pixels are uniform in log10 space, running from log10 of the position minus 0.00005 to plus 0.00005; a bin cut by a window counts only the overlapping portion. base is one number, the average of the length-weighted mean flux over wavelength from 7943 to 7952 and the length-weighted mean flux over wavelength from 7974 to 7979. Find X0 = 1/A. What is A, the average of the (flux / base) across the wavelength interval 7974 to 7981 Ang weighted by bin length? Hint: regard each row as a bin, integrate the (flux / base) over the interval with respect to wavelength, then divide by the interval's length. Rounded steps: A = 0.92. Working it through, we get 1.09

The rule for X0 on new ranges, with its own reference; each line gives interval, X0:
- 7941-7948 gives 0.92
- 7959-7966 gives 0.96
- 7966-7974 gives 1.14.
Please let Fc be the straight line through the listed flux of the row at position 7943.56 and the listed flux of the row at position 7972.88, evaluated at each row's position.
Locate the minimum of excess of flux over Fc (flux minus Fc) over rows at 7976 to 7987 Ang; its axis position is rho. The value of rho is 7980.23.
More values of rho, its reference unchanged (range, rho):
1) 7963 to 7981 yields 7969.21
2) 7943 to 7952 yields 7950.88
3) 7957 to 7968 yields 7967.37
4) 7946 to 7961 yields 7952.71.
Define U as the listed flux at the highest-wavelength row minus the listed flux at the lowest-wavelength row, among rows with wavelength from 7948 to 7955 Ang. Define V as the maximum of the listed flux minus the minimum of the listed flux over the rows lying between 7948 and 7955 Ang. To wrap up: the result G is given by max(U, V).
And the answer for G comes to 1.53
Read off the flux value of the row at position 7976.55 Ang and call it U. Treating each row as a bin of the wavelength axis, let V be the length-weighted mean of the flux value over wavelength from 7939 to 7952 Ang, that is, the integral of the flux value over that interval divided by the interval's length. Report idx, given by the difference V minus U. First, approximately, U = 22.7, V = 25.4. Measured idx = 2.7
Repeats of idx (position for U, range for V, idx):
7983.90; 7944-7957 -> 2.4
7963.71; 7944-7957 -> 0.1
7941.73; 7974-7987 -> -3.7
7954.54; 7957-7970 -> -0.1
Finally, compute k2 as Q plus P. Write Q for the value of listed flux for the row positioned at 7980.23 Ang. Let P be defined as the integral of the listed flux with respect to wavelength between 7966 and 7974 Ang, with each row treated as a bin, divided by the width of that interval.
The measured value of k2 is 42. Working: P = 20.8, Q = 20.84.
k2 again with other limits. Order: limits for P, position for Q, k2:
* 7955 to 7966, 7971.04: 45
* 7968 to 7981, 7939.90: 46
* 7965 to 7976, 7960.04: 47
